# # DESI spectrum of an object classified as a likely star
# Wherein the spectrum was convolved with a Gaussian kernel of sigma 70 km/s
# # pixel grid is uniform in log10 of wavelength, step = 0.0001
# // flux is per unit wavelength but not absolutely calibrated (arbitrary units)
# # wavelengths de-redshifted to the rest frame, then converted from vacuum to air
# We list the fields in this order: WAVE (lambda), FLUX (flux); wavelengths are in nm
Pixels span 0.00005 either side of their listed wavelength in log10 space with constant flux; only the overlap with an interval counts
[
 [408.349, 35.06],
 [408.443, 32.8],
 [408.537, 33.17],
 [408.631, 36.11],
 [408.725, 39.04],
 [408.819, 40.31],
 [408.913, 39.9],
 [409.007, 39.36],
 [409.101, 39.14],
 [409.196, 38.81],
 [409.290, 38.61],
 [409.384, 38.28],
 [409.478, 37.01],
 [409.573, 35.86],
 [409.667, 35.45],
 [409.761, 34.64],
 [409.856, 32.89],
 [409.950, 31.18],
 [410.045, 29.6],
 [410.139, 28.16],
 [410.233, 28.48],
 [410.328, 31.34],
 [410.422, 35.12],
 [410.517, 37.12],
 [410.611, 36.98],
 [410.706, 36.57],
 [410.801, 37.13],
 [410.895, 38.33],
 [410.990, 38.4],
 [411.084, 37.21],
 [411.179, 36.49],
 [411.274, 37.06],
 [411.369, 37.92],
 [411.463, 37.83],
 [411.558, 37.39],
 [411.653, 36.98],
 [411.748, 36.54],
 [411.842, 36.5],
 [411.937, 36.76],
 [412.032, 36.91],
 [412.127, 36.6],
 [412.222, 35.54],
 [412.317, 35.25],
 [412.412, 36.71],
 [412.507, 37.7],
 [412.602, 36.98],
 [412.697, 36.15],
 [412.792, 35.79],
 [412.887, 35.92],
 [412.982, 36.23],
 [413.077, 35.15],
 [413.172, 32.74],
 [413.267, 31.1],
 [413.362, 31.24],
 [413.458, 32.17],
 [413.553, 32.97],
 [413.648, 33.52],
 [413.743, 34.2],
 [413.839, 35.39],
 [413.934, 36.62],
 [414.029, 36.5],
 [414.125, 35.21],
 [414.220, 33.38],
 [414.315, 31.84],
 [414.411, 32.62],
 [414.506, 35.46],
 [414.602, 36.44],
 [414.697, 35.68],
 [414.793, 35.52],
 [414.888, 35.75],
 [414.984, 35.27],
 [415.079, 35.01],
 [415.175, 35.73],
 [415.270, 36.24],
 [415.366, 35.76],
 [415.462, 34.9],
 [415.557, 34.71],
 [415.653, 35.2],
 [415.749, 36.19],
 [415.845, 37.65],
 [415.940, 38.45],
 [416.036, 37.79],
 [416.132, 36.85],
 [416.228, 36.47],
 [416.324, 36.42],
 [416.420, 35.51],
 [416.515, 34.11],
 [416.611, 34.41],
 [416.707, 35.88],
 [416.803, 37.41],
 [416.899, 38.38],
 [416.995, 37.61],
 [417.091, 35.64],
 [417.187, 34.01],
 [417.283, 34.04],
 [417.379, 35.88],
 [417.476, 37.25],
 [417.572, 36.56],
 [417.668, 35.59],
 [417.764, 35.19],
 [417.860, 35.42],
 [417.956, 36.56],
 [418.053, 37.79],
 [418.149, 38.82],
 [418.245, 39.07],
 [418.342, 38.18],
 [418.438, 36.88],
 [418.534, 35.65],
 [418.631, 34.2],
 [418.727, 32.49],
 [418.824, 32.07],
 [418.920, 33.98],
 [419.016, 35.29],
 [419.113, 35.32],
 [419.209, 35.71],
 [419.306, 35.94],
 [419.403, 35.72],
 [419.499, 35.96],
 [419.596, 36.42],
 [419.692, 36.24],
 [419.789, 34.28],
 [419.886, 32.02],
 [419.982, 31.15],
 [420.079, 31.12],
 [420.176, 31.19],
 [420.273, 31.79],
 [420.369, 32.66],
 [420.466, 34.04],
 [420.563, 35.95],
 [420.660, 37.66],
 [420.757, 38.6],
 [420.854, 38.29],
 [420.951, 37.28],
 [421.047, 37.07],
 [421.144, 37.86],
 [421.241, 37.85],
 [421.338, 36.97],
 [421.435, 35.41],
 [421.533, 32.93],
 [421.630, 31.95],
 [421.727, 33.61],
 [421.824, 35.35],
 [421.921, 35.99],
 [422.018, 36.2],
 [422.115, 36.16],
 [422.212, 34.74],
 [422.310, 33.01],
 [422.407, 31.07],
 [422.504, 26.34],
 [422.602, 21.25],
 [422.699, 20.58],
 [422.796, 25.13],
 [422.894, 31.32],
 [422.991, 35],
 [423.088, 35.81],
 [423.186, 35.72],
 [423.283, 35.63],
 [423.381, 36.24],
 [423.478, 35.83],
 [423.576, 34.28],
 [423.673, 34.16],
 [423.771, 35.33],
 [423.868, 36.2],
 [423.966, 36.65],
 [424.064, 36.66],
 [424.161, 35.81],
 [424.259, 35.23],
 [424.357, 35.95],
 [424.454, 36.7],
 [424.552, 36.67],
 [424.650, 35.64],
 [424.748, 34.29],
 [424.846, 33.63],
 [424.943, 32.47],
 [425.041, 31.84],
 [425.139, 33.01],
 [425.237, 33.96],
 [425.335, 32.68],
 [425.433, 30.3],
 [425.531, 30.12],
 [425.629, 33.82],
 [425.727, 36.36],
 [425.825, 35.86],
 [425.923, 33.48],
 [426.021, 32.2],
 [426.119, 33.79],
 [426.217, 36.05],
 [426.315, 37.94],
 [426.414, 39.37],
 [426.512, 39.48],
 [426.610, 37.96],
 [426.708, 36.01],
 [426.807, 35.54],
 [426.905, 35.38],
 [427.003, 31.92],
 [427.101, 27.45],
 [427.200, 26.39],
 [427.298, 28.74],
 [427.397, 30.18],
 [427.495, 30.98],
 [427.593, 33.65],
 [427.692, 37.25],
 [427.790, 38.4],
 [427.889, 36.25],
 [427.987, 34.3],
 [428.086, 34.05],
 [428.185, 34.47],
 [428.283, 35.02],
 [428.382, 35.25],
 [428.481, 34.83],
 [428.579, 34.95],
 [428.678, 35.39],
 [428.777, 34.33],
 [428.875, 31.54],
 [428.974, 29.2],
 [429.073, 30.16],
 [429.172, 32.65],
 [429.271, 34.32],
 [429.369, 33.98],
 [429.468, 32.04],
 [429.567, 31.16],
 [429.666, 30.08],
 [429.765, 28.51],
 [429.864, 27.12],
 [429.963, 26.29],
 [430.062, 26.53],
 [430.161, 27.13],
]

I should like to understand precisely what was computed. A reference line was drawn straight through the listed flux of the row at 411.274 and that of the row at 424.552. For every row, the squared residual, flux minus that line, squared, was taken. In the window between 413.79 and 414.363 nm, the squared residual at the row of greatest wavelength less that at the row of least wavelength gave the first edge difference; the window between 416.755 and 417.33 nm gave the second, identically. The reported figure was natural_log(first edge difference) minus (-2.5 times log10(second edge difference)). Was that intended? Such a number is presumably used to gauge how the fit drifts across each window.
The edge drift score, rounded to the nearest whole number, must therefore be 5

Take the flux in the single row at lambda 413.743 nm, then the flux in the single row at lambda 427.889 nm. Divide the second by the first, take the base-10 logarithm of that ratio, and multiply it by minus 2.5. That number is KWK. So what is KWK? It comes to -0.06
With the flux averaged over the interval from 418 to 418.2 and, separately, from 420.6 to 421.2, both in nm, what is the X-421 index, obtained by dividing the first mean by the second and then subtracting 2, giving -0.99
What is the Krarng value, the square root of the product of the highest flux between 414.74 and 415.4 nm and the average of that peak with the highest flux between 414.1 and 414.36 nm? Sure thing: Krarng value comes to 36.0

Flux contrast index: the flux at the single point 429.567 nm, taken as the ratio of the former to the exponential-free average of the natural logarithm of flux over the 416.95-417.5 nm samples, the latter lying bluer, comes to 8.7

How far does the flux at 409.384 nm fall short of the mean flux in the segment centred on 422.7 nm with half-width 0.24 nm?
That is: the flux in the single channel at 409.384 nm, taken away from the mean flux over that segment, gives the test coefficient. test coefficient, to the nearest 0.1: -13.4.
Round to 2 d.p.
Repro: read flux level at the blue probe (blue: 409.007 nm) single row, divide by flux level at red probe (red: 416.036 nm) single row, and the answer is 1.04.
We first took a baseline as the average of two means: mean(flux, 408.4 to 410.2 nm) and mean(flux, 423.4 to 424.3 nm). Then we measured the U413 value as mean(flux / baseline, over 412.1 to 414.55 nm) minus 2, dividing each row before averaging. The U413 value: -1.03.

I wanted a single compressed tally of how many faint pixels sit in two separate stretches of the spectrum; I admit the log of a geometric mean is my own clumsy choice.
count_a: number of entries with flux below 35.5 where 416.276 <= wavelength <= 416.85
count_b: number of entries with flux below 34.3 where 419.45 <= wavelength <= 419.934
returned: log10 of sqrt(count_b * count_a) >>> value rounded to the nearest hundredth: 0.30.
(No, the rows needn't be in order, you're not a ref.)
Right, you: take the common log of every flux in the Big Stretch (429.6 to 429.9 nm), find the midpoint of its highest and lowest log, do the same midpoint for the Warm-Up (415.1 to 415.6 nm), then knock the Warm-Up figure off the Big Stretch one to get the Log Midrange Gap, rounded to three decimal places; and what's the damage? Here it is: -0.094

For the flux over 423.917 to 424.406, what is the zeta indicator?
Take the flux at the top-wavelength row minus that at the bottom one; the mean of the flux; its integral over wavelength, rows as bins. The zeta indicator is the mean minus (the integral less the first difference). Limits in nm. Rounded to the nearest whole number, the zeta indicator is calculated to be 18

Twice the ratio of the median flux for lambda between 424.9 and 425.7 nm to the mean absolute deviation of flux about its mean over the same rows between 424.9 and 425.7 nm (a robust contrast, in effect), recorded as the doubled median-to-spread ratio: 57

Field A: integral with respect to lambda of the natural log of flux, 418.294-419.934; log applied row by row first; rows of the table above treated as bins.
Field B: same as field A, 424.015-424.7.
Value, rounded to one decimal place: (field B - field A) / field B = -1.4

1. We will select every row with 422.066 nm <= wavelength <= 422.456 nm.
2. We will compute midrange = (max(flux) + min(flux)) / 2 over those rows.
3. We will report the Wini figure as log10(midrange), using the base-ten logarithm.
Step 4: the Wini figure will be 1.53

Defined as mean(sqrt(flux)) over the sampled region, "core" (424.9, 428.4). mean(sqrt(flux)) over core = 5.82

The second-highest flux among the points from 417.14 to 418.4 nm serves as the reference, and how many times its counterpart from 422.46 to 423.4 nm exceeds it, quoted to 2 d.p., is 0.92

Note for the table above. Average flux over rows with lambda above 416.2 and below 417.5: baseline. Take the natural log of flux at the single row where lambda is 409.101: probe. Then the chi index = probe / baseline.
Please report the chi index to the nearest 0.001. 0.102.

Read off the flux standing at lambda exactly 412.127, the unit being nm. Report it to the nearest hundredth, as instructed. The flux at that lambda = 36.60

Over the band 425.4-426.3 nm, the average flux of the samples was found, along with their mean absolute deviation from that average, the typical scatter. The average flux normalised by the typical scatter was 19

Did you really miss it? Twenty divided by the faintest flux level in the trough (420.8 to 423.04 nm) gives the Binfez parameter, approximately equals 0.972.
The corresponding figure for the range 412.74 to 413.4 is 0.643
